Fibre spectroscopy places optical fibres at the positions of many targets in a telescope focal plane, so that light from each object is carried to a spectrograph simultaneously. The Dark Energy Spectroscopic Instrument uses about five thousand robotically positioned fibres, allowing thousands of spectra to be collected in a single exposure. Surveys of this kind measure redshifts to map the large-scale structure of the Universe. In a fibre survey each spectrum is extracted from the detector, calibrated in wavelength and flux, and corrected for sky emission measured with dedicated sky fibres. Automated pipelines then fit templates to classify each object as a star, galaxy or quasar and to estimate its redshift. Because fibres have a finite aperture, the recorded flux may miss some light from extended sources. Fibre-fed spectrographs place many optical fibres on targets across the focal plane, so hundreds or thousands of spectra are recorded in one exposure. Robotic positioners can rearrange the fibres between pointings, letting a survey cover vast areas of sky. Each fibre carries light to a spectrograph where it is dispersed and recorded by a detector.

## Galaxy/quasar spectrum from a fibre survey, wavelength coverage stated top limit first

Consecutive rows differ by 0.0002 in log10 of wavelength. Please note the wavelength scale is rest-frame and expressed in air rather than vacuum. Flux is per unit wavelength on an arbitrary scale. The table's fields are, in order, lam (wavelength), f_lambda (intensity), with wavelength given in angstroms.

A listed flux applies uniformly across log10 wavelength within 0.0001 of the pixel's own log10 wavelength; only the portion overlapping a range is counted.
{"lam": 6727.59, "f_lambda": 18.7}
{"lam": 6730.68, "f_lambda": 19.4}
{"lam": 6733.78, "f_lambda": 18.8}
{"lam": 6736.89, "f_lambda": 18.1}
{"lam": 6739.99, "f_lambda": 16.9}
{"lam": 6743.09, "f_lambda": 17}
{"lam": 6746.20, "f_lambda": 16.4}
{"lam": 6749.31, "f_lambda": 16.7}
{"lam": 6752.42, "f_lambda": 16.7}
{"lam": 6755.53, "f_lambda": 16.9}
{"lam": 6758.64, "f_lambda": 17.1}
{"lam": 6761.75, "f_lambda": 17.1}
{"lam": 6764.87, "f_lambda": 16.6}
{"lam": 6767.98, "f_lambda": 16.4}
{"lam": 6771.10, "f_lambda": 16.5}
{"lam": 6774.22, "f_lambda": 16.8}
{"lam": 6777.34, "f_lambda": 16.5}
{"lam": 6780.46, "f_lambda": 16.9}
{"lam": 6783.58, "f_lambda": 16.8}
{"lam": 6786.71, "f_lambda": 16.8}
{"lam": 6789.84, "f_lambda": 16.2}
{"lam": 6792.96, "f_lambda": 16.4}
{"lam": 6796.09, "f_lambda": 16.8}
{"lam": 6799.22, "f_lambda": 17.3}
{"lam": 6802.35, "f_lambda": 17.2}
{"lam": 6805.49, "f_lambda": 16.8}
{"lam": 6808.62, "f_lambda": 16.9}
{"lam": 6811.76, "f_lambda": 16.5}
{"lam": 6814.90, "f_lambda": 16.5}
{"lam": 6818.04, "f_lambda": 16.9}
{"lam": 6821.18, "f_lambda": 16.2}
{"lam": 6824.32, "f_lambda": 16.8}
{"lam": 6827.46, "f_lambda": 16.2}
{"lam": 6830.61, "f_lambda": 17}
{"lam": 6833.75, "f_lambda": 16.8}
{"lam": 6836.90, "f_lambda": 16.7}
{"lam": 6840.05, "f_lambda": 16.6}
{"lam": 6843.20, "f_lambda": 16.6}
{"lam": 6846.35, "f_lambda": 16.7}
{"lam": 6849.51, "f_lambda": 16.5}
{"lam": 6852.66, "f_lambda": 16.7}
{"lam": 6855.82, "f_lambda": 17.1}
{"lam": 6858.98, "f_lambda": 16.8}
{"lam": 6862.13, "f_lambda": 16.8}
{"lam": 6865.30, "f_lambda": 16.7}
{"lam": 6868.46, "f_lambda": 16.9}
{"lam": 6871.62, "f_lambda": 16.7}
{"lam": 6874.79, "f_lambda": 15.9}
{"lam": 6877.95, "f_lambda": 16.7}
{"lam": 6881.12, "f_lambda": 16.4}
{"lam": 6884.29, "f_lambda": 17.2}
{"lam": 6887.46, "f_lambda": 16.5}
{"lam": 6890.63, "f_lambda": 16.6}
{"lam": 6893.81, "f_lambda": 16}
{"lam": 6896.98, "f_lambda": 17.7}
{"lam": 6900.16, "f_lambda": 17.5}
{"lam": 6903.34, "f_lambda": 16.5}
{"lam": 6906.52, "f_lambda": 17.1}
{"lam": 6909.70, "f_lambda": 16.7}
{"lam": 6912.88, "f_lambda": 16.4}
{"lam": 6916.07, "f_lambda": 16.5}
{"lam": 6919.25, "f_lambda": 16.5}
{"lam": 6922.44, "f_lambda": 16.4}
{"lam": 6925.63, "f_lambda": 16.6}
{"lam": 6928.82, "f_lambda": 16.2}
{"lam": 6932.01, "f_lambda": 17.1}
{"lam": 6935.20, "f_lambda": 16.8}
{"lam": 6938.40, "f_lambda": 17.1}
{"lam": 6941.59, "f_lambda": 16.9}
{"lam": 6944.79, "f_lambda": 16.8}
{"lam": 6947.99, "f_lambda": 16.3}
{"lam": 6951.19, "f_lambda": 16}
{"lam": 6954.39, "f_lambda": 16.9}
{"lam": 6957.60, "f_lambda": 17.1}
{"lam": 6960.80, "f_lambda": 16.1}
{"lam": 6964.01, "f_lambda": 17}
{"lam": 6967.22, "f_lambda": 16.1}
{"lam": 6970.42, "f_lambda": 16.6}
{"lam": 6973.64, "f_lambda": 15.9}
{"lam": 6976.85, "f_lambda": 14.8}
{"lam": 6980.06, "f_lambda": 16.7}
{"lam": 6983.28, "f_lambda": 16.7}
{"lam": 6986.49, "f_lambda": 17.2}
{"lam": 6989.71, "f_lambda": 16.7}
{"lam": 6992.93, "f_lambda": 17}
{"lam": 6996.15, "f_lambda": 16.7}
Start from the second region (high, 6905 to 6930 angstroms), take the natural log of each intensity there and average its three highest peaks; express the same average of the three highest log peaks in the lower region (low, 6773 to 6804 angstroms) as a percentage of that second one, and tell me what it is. 101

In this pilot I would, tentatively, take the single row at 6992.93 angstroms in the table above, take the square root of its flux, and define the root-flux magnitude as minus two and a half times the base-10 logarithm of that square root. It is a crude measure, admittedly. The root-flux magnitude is -1.54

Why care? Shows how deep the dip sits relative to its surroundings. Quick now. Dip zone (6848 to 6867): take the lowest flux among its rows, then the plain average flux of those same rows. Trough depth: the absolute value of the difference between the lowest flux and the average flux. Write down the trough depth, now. 0.3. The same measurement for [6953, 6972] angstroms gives 0.5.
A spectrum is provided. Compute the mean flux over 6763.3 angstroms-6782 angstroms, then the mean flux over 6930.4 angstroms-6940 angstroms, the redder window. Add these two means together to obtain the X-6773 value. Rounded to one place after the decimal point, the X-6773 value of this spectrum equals 33.6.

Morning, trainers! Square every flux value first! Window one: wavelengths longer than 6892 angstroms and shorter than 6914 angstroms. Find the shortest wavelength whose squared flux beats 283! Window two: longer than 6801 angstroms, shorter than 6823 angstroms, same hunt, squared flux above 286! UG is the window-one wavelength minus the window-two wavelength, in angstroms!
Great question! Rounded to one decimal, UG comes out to 94.6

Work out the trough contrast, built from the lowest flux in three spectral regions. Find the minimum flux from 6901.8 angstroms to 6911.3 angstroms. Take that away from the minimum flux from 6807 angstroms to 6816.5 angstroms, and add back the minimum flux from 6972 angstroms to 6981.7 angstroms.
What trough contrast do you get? 14.8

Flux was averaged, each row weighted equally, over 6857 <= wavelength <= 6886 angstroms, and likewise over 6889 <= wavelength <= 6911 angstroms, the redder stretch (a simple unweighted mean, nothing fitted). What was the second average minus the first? 0.2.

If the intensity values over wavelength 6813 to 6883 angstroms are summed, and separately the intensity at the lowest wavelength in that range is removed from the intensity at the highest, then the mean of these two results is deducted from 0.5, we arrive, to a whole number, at -183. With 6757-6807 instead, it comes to -133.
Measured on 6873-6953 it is -208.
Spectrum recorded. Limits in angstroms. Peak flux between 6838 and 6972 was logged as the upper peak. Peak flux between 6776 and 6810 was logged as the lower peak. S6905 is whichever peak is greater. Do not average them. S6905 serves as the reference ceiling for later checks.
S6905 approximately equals 17.7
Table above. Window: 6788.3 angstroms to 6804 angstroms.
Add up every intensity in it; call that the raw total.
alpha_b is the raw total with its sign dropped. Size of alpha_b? 83.9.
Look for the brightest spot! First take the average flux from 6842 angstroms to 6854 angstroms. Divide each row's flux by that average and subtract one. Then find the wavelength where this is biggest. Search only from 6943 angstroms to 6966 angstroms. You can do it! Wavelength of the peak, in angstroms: 6957.60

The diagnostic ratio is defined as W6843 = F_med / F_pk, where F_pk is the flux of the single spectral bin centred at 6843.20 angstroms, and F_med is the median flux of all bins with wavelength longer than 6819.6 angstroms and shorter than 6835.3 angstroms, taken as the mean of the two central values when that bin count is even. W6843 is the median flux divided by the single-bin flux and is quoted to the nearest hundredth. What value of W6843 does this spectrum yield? 1.01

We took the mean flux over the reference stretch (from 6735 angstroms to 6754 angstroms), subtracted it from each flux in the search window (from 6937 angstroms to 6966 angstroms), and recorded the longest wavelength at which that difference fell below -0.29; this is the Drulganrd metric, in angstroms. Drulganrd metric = 6960.80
